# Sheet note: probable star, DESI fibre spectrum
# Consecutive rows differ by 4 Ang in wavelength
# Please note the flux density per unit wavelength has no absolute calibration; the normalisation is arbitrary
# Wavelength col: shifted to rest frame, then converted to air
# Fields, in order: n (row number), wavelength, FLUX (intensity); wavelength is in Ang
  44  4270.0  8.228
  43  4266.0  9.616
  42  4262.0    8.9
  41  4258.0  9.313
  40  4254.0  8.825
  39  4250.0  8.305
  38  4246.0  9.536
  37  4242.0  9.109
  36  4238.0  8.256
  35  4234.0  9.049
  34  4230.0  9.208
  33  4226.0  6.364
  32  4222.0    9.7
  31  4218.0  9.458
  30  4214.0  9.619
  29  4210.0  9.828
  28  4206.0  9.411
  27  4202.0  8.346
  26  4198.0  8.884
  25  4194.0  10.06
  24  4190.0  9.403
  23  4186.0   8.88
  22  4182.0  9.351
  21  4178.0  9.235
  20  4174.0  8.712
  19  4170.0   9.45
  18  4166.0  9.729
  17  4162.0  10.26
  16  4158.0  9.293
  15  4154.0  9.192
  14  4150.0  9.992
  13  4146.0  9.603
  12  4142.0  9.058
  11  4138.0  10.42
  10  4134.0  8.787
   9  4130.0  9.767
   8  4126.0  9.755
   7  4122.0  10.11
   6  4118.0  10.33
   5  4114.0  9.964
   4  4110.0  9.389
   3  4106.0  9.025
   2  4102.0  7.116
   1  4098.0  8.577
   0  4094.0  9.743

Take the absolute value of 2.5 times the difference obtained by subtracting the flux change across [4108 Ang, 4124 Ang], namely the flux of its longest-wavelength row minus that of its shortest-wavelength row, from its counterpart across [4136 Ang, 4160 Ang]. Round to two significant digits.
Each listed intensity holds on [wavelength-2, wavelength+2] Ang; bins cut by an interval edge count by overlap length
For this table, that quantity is 4.6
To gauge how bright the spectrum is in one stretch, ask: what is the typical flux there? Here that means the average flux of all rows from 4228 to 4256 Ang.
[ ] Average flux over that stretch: 8.9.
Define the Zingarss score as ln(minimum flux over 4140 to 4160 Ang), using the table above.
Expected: 2.20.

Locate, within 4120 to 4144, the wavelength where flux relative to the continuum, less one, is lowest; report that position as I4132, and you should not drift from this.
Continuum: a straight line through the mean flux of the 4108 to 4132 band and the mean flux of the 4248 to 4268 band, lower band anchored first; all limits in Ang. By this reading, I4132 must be 4134.0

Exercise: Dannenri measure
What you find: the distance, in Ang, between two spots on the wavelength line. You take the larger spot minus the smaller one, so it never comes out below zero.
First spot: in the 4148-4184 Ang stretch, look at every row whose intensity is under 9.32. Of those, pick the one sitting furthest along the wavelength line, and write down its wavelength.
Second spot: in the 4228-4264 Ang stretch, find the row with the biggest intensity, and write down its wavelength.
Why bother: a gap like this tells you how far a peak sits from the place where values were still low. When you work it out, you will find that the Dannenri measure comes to 68 Ang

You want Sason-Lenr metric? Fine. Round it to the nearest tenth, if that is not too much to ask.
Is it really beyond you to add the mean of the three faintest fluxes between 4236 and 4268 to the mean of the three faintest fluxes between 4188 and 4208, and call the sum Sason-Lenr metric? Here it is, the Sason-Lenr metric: 17.3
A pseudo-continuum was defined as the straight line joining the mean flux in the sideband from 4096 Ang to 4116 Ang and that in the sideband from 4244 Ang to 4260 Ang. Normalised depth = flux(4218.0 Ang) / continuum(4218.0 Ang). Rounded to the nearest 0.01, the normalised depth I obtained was 1.06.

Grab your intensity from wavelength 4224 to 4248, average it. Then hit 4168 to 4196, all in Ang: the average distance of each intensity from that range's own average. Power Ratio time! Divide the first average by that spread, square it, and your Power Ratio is 790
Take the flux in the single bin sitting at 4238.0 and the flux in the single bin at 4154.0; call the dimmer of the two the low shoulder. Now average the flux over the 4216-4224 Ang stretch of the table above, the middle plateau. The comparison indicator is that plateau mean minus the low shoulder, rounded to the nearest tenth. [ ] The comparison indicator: 1.3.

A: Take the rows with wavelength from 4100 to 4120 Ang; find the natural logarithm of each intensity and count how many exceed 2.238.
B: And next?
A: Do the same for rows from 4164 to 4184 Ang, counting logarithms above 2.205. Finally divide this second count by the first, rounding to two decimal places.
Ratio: 1.33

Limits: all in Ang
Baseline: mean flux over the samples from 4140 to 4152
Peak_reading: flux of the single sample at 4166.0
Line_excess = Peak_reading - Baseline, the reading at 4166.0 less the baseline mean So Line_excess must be 0.2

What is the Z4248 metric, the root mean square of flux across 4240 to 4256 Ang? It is 9.0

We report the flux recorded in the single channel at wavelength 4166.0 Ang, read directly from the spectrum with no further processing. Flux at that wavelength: 9.729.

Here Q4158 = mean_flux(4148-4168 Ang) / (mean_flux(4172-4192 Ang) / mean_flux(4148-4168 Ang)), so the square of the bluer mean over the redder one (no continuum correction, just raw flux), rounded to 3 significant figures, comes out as 10.3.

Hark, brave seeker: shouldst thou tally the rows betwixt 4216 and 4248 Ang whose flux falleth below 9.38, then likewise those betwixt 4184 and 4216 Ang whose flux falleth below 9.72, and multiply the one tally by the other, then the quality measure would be 30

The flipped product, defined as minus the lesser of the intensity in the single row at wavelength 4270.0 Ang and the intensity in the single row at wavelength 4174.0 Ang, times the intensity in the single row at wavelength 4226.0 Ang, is -52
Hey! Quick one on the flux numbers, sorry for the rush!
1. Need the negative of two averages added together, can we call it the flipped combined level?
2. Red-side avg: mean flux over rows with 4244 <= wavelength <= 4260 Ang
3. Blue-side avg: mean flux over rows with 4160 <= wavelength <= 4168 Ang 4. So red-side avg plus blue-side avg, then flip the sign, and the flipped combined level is -19.0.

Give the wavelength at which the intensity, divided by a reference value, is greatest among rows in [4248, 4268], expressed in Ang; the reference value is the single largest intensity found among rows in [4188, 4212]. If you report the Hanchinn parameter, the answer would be 4266.0 Ang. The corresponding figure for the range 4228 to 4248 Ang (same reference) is 4246.0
